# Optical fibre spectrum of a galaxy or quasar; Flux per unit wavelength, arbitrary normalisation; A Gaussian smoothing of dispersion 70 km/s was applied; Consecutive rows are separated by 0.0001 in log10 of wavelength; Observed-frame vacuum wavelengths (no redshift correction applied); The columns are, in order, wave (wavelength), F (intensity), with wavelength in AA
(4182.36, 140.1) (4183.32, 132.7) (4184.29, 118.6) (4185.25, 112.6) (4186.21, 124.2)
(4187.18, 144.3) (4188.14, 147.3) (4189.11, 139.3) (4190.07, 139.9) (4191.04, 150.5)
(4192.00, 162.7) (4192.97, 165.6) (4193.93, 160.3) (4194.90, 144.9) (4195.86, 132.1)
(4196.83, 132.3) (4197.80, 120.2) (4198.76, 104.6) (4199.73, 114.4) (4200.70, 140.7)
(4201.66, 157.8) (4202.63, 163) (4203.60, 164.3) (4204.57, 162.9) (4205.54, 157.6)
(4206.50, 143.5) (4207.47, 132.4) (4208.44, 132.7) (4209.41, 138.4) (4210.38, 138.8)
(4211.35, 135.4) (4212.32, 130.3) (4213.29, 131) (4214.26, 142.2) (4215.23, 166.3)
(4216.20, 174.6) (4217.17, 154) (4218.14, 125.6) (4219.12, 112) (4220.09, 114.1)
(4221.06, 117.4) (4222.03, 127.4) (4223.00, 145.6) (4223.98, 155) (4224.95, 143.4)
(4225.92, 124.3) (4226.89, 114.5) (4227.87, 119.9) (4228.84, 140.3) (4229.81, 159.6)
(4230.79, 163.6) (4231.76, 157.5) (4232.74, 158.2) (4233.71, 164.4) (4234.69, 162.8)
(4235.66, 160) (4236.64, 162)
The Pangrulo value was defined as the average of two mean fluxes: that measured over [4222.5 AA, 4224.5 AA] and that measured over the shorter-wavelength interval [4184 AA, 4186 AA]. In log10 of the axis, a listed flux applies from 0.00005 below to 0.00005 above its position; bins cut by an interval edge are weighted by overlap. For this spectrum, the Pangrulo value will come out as 133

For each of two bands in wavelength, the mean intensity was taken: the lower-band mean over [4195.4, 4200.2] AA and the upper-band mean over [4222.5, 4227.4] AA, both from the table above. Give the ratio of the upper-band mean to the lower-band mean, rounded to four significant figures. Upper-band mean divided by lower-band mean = 1.131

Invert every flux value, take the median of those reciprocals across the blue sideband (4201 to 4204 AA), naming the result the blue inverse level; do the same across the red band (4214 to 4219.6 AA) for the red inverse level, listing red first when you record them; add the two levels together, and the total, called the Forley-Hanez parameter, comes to 0.0129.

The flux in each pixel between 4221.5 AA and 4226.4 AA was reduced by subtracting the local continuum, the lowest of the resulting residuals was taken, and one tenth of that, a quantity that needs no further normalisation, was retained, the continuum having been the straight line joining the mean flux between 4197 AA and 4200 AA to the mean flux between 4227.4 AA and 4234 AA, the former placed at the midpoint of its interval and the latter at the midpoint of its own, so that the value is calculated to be -2.2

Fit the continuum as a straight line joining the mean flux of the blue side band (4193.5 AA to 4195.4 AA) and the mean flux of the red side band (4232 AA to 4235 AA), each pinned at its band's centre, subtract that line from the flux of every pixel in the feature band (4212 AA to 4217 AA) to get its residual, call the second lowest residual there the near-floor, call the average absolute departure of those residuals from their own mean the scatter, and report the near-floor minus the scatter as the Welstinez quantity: -43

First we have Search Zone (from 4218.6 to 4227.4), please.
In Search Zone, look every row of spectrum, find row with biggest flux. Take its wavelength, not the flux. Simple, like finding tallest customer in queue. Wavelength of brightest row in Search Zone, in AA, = 4223.98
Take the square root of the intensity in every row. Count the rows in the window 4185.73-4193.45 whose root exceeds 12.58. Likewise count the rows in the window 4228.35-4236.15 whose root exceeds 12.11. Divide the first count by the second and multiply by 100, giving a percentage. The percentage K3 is 29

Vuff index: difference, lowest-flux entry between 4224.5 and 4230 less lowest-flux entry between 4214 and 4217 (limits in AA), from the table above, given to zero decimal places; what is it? -28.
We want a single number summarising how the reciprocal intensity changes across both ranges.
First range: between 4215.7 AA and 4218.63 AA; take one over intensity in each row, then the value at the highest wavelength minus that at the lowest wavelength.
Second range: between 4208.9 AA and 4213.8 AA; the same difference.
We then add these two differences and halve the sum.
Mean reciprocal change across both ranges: 0.0013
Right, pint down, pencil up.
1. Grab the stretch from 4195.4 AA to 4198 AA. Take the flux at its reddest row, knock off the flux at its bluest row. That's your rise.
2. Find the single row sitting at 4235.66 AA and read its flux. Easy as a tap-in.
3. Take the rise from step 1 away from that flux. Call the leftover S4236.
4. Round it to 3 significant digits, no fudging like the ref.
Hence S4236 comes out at 172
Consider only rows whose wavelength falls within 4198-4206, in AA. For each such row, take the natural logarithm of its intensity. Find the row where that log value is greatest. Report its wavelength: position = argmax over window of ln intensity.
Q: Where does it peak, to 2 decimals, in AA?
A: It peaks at 4203.60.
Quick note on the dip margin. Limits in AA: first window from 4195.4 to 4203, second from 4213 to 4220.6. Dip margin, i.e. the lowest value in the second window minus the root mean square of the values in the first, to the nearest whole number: -22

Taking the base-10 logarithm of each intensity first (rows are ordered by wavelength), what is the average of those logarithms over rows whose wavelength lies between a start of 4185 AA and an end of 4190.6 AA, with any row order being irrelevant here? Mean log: 2.13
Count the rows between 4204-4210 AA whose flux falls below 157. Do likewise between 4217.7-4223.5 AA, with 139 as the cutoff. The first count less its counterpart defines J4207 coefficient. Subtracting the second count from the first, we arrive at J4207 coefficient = -1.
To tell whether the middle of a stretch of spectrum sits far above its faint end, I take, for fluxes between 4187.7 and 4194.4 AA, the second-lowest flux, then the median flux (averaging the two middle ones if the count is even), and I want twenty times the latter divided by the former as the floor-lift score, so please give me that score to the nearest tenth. 21.5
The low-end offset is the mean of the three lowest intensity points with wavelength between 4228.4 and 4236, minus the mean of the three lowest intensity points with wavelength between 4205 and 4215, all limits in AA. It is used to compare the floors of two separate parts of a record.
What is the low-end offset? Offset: 21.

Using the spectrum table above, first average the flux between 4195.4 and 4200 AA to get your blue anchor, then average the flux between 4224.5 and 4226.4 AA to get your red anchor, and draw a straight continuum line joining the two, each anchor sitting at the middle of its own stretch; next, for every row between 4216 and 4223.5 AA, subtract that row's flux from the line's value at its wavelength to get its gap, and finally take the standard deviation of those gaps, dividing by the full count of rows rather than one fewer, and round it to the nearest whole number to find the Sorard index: 21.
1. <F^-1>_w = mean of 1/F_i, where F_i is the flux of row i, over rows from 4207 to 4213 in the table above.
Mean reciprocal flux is 0.0074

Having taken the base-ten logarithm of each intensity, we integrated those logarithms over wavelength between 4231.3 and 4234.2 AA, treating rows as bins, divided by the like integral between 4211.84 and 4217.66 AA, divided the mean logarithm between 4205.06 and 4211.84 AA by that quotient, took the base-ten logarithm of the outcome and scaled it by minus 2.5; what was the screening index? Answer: -1.6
